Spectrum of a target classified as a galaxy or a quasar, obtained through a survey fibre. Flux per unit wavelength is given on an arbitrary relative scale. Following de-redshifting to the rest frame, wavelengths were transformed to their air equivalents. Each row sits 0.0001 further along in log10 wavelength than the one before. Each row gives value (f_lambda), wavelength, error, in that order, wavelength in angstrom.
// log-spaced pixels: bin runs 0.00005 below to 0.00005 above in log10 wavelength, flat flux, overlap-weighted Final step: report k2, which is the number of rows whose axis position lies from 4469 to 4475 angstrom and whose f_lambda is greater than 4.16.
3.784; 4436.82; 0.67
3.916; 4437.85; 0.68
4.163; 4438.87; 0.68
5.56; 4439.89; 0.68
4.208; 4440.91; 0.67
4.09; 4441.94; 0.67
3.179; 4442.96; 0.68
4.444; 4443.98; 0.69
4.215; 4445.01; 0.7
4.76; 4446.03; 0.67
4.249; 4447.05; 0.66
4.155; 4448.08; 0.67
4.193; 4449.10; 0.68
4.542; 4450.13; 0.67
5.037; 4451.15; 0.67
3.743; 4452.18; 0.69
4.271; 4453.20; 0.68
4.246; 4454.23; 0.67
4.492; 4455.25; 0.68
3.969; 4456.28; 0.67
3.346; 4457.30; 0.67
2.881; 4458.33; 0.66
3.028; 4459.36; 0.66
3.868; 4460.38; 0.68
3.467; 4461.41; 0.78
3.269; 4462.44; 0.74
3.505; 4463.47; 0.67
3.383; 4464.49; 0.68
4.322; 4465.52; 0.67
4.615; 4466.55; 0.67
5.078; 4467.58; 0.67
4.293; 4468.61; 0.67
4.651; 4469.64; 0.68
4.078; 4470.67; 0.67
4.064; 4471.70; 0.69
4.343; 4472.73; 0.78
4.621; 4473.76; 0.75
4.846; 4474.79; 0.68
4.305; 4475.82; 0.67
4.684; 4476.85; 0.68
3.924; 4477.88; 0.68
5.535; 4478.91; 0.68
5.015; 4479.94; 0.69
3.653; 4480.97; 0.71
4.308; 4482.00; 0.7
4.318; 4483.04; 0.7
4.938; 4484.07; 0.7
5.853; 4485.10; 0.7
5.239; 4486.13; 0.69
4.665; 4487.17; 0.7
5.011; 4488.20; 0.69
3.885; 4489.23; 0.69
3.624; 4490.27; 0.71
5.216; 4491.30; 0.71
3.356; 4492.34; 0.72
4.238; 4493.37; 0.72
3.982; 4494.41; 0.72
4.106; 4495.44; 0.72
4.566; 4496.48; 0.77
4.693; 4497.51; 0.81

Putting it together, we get 4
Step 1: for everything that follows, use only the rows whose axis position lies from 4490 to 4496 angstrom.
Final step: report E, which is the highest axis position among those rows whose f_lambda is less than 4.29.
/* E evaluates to 4495.44 angstrom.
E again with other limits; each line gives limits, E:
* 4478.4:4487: 4480.97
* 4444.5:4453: 4452.18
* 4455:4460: 4459.36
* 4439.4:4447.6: 4447.05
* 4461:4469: 4464.49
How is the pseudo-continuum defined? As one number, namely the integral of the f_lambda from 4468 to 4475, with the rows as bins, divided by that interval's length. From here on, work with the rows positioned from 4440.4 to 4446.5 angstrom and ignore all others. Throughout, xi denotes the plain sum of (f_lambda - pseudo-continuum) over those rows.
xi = -1.5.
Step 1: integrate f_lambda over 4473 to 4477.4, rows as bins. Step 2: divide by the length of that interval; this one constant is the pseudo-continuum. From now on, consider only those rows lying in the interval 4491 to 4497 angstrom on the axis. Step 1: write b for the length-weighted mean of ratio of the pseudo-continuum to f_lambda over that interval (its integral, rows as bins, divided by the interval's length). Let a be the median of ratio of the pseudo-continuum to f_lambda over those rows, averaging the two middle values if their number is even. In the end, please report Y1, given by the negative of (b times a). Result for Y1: -1.2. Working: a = 1.10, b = 1.11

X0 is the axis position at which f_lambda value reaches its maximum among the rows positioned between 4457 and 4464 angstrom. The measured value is 4460.38 angstrom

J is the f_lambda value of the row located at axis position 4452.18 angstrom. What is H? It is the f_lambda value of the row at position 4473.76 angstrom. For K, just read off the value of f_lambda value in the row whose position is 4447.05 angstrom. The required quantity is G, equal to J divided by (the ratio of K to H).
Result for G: 4.1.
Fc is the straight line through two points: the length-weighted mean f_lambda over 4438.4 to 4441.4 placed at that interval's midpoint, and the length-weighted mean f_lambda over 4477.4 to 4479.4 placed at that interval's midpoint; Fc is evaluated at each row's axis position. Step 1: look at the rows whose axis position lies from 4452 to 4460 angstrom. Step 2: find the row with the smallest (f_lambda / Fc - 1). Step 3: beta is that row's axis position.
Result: 4458.33 angstrom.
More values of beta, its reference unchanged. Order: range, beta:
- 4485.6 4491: 4490.27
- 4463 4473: 4464.49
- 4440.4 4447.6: 4442.96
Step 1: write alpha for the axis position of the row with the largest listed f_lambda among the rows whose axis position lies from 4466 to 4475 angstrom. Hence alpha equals 4467.58 angstrom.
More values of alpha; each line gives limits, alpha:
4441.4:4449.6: 4446.03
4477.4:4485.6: 4485.10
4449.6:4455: 4451.15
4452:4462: 4455.25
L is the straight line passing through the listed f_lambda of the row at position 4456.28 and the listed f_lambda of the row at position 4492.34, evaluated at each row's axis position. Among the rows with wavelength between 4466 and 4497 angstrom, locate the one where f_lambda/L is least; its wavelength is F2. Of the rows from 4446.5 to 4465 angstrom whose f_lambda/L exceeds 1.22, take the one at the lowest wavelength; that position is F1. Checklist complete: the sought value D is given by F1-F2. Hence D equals -41.2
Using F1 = 4451.15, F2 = 4492.34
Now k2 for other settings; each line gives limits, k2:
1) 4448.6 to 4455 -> 5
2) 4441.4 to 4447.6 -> 4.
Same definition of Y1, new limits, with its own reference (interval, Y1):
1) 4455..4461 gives -1.7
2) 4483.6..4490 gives -0.9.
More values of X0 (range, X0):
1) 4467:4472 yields 4467.58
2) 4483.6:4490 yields 4485.10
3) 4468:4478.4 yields 4474.79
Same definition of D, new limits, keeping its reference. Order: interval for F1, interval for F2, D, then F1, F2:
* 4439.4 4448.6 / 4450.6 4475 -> -18.4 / 4439.89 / 4458.33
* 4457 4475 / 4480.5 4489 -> -13.4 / 4467.58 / 4480.97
